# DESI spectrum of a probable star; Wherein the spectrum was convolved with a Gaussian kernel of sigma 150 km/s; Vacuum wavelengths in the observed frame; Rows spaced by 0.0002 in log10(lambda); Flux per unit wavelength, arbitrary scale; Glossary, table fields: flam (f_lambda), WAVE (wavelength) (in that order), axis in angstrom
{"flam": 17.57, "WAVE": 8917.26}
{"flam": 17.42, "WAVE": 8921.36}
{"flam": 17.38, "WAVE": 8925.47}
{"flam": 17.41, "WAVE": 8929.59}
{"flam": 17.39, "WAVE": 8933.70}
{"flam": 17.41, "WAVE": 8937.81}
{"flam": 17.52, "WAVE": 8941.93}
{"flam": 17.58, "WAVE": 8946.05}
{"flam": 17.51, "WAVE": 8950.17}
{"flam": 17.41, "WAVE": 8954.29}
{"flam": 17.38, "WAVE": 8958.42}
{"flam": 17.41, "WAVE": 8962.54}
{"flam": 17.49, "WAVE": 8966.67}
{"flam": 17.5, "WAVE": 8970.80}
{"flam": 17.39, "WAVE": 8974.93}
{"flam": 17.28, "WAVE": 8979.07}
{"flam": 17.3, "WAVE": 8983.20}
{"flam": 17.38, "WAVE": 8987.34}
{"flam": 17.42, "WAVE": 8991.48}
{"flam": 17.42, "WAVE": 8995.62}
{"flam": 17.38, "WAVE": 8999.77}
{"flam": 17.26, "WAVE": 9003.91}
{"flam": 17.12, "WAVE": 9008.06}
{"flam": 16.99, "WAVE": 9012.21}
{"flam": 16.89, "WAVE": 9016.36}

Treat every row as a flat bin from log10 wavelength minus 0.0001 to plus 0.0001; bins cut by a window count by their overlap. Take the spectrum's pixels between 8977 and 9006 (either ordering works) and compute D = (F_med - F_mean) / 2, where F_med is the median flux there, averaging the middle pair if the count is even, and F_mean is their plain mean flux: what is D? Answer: 0.016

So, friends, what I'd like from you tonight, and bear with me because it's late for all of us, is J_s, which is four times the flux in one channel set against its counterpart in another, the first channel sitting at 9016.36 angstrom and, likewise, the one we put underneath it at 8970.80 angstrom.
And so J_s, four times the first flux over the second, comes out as 3.861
